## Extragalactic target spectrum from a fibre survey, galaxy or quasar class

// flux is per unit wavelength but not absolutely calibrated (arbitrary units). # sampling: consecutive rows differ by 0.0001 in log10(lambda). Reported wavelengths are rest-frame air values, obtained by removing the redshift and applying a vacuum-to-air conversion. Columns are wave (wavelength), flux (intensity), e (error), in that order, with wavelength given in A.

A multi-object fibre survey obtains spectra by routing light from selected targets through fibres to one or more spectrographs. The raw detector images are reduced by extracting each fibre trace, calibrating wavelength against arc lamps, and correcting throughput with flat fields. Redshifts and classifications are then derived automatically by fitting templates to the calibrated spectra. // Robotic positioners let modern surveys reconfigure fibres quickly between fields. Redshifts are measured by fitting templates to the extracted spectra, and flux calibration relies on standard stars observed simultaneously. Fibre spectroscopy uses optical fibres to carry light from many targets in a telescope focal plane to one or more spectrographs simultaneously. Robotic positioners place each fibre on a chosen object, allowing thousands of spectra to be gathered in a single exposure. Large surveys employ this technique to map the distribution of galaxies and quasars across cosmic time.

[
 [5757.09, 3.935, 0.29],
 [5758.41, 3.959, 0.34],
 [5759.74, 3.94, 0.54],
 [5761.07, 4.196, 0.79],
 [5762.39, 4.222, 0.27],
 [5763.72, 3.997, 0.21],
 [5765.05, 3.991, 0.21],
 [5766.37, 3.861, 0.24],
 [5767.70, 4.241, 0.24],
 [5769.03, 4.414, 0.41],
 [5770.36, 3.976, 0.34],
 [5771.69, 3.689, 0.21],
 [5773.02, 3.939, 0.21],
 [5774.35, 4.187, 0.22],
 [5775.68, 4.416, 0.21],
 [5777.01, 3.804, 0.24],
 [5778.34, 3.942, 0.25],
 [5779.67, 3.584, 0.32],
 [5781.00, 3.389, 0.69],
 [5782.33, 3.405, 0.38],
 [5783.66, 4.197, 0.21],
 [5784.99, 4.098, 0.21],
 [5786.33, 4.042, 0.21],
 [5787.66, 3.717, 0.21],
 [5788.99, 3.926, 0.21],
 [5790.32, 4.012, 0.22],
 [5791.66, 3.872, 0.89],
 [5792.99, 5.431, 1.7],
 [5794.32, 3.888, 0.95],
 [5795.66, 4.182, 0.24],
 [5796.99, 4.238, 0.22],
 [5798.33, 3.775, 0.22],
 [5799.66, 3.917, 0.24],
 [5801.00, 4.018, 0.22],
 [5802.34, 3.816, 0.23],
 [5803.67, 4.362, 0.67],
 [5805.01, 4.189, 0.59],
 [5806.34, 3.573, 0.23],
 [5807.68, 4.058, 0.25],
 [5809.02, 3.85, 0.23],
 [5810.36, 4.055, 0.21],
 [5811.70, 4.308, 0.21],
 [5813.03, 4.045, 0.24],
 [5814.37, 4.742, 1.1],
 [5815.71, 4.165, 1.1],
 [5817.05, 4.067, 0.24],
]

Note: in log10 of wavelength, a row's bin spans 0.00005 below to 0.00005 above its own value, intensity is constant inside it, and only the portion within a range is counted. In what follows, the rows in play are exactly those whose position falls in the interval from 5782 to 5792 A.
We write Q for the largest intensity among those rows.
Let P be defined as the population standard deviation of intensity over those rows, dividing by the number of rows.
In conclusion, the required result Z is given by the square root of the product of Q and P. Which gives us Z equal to 0.99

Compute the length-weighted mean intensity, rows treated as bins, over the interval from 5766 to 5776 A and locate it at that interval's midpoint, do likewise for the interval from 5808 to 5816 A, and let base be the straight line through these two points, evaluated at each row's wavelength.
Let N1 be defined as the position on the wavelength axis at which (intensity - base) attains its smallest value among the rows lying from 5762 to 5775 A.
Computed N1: 5771.69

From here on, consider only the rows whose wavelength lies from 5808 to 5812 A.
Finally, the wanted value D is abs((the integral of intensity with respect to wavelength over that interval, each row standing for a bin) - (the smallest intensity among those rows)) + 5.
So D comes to 17.3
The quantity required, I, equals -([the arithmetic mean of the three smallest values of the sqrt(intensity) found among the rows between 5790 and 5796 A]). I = -1.98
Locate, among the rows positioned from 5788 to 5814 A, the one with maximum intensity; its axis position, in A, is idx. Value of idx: 5792.99 A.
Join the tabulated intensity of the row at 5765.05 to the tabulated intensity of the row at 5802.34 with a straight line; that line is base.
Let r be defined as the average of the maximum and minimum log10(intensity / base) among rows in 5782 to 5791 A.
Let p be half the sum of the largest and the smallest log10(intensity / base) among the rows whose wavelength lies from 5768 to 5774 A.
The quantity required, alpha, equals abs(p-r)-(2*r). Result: 0.05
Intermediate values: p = 0.008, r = -0.01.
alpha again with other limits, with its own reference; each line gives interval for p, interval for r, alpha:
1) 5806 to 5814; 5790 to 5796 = -0.09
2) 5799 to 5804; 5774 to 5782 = 0.05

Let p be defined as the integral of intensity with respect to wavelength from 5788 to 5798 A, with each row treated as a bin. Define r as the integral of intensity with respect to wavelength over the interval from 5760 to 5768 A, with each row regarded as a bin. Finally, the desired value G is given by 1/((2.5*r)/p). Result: 0.51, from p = 42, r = 33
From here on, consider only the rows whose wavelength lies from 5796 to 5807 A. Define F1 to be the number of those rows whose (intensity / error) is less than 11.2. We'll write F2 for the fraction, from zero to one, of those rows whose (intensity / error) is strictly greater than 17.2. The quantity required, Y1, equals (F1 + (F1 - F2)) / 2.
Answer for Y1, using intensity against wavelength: 1.9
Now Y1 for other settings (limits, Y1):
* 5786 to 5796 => 2.7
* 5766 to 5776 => 0.7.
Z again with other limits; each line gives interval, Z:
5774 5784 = 1.26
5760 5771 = 0.87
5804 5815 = 1.23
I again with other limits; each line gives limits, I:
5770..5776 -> -1.97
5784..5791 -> -1.97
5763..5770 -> -1.99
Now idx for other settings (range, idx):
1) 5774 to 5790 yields 5775.68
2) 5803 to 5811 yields 5803.67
